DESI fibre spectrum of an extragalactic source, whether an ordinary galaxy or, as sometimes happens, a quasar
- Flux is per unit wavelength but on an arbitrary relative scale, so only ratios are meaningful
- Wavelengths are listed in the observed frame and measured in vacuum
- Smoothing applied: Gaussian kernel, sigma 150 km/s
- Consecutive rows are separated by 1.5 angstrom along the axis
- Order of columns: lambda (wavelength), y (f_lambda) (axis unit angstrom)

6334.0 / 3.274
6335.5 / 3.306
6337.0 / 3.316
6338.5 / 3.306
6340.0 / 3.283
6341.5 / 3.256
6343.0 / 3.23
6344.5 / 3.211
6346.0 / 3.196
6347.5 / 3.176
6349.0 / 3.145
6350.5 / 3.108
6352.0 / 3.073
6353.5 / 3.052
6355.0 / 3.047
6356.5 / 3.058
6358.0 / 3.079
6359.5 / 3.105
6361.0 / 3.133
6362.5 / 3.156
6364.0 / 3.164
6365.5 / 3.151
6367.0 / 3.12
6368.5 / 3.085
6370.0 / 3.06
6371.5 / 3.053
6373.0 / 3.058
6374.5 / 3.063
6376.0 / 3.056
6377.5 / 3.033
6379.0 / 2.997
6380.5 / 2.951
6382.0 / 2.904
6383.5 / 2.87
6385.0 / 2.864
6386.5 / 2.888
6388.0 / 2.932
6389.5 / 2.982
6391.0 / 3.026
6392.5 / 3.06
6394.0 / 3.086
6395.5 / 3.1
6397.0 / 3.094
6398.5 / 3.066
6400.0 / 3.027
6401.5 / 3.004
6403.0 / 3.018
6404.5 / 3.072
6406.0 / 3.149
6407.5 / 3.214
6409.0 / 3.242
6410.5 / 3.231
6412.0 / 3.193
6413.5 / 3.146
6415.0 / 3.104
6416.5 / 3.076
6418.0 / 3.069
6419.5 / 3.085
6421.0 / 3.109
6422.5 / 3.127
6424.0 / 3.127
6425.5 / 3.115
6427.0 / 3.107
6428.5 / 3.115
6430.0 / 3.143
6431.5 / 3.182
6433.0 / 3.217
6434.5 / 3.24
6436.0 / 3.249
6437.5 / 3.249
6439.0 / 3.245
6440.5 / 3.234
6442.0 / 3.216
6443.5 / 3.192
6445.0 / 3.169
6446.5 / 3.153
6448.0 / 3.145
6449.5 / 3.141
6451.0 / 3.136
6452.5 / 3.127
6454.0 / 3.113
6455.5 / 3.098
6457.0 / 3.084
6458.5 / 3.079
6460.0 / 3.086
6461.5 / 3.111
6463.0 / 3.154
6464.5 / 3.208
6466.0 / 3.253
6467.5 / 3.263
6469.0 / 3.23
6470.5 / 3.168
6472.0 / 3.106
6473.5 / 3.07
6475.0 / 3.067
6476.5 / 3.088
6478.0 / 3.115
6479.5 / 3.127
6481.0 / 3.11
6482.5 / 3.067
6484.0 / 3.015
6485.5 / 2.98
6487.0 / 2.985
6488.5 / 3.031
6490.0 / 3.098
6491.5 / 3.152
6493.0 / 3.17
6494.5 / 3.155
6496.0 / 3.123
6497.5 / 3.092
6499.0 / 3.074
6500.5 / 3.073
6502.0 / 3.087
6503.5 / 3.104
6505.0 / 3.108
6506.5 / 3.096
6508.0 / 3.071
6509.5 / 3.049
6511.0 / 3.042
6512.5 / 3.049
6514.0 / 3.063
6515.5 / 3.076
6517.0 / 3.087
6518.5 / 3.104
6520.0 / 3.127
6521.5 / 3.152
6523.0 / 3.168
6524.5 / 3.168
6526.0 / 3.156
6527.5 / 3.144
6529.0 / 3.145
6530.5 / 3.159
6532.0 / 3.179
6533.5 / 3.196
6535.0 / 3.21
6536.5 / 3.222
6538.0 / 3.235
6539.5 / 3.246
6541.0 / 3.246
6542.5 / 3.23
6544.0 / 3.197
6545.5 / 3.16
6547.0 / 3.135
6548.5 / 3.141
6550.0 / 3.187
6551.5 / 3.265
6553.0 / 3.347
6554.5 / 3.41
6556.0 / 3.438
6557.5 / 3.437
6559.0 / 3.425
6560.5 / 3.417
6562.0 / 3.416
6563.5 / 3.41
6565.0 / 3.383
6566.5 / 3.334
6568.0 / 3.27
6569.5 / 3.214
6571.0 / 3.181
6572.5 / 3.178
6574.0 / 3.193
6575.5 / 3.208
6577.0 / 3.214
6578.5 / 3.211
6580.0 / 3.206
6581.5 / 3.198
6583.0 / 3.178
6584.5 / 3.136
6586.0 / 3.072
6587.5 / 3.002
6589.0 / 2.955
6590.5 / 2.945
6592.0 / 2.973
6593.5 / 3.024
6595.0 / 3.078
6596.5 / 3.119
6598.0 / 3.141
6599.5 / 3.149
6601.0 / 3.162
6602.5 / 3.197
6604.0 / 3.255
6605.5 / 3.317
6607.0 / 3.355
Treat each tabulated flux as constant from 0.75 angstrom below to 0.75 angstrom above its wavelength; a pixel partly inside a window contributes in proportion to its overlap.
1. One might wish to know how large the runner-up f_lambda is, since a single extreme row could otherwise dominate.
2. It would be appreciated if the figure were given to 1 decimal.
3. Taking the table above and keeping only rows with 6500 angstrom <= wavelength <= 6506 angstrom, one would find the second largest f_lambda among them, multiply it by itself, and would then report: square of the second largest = 9.6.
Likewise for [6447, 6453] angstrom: 9.9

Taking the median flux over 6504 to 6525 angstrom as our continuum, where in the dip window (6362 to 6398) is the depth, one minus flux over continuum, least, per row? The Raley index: 6364.0 angstrom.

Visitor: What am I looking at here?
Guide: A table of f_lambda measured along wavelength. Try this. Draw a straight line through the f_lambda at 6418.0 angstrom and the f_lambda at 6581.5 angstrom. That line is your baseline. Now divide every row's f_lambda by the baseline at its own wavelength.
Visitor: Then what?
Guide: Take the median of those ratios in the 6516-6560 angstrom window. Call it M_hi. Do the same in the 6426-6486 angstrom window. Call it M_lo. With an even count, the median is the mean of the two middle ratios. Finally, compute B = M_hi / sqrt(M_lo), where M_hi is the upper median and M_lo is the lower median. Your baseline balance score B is 0.999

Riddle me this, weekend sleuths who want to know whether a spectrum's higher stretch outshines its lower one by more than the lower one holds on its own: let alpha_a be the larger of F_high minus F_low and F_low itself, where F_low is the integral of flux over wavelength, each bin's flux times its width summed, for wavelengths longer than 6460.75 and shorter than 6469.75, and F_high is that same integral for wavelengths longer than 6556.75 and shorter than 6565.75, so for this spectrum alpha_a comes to 28.8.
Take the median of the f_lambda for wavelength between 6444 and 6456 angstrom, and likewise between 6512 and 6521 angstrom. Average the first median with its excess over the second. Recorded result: 1.60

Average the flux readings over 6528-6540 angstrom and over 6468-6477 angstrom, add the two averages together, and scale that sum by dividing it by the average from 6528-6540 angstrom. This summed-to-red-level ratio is 1.98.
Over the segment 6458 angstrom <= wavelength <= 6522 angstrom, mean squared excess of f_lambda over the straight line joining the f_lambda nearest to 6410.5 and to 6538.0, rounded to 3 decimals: 0.021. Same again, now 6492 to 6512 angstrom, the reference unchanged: 0.020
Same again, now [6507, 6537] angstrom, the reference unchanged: 0.014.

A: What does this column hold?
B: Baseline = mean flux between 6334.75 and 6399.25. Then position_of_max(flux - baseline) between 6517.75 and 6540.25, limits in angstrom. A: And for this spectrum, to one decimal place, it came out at 6539.5 angstrom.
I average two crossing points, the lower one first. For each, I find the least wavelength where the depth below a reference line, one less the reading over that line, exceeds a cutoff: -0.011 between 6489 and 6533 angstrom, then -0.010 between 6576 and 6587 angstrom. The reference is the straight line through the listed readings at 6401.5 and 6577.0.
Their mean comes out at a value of 6533.5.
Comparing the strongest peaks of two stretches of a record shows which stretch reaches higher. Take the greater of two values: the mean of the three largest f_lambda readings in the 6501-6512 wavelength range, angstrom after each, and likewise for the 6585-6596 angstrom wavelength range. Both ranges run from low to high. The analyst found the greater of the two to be 3.10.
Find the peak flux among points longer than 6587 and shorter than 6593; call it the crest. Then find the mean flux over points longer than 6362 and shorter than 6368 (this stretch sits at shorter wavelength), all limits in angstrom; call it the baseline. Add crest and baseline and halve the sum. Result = 3.07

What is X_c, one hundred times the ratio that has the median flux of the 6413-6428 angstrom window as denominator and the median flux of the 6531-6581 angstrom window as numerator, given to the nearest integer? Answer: 104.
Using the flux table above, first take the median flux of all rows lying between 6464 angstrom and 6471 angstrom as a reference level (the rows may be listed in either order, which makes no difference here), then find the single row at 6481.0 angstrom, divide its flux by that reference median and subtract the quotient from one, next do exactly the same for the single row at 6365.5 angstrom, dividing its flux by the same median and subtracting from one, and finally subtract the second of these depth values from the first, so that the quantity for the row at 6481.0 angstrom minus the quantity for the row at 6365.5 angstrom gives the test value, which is 0.013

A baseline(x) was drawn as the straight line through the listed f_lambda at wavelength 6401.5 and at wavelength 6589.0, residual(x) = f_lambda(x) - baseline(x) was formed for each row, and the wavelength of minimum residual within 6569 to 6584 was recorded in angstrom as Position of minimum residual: 6572.5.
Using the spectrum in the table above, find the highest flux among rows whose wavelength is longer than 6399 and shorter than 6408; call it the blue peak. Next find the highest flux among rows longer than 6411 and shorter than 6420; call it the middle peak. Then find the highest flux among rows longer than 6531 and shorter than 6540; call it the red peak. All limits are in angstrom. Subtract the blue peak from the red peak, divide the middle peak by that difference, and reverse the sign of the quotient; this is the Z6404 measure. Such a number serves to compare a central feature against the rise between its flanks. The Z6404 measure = -100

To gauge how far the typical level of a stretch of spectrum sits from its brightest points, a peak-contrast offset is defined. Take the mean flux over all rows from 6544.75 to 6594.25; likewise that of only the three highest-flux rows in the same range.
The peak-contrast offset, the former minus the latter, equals -0.21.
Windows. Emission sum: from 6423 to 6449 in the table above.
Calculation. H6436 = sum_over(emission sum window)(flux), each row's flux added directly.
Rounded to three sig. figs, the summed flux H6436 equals 54.1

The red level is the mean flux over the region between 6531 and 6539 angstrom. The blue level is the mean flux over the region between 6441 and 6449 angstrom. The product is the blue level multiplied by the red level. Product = 10.2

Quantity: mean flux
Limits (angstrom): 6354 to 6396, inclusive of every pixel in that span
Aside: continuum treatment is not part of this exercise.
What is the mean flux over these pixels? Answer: 3.04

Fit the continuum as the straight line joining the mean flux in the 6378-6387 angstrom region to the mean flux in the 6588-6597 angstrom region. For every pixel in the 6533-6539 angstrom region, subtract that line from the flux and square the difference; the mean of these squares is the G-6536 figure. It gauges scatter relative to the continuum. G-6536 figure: 0.05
